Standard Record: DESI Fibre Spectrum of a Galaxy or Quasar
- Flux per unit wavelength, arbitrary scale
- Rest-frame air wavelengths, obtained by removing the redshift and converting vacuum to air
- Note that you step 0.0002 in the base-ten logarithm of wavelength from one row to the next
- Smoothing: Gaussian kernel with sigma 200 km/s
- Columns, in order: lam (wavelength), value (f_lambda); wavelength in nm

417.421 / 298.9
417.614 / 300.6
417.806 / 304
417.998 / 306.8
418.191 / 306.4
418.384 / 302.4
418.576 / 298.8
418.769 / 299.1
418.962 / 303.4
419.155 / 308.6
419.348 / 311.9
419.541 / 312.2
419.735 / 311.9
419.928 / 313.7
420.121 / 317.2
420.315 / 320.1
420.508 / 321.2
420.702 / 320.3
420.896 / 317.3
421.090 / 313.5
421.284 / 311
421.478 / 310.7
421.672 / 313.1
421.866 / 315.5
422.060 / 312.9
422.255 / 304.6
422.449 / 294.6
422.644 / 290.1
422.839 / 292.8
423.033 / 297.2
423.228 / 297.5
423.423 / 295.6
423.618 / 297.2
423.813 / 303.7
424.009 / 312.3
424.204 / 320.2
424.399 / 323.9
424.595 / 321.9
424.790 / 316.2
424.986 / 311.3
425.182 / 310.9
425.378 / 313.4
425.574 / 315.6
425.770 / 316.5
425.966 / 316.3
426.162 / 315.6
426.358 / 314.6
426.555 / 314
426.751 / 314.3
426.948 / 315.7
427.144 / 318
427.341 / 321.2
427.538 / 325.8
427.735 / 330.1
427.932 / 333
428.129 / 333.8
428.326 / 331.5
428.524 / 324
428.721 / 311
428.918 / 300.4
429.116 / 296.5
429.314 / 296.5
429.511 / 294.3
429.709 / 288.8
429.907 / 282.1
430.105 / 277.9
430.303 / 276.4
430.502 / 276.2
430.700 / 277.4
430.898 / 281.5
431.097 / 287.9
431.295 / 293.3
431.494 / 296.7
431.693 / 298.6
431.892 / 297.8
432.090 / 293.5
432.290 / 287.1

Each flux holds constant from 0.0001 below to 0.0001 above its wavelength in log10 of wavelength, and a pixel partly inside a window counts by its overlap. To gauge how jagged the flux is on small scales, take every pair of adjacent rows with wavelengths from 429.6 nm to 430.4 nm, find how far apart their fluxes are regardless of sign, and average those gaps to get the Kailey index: 4.1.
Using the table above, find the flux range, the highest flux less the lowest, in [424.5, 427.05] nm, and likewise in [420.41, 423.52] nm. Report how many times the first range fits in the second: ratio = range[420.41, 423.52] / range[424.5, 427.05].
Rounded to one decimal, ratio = 2.8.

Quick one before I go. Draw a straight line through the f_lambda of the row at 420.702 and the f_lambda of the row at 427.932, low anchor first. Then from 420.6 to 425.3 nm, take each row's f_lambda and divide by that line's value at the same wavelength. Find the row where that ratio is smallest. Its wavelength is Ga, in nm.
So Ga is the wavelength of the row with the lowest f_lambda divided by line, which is 422.644 nm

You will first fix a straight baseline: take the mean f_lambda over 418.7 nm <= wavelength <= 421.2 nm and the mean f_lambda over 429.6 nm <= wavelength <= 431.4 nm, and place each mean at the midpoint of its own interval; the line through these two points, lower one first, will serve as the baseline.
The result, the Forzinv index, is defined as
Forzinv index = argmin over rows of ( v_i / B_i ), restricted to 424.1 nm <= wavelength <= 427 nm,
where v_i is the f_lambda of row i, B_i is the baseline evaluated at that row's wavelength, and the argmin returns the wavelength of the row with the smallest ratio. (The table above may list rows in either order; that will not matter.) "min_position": 424.986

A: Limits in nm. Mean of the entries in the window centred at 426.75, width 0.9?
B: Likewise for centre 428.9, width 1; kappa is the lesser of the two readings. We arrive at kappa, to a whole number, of 306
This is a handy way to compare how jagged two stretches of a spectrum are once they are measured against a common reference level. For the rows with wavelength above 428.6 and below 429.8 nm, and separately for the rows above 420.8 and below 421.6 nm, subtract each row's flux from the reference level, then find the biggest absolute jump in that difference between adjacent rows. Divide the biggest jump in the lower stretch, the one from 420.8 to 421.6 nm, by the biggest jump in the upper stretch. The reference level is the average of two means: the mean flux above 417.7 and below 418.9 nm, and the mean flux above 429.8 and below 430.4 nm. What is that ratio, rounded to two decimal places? 0.36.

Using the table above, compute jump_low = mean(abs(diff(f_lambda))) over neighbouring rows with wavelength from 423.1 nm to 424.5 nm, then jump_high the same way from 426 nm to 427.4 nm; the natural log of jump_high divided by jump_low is -1.2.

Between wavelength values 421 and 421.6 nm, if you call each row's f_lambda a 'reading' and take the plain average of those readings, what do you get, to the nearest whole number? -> 312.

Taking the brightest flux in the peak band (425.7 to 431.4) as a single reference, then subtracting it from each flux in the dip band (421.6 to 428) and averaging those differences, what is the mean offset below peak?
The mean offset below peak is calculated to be -22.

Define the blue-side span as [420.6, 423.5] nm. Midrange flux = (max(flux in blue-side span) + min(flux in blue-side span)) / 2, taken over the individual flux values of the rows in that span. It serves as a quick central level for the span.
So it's 305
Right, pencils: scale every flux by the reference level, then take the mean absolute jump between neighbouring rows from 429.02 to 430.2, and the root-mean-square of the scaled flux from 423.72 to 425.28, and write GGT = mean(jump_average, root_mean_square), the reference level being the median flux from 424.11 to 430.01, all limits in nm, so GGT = 0.5050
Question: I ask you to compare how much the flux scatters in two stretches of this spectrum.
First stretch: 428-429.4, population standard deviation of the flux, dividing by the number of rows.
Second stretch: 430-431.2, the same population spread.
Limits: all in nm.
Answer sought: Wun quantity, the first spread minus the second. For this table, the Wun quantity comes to 11.0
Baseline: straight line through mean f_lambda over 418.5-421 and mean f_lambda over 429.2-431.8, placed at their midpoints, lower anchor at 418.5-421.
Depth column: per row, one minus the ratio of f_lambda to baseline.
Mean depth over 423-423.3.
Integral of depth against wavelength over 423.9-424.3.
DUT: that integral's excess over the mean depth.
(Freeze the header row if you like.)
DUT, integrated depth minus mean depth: -0.041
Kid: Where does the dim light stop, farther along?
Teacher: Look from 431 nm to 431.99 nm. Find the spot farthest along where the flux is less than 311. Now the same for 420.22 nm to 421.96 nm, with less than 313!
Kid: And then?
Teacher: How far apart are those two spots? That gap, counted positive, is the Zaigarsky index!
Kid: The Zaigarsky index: 10.41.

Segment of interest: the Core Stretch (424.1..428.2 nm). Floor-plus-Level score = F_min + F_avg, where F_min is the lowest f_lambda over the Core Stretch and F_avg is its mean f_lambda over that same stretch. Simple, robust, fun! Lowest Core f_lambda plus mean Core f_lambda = 630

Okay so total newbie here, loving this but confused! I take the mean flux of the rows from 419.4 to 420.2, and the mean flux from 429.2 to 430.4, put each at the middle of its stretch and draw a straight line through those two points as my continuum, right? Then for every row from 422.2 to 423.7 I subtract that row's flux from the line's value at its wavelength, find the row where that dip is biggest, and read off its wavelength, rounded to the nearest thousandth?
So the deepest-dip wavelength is 422.644 nm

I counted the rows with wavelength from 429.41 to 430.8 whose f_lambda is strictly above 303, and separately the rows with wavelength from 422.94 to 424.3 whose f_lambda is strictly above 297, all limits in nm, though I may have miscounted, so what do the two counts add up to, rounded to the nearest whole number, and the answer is 6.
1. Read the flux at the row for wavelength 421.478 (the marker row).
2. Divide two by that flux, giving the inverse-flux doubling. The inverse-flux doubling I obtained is 0.0064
